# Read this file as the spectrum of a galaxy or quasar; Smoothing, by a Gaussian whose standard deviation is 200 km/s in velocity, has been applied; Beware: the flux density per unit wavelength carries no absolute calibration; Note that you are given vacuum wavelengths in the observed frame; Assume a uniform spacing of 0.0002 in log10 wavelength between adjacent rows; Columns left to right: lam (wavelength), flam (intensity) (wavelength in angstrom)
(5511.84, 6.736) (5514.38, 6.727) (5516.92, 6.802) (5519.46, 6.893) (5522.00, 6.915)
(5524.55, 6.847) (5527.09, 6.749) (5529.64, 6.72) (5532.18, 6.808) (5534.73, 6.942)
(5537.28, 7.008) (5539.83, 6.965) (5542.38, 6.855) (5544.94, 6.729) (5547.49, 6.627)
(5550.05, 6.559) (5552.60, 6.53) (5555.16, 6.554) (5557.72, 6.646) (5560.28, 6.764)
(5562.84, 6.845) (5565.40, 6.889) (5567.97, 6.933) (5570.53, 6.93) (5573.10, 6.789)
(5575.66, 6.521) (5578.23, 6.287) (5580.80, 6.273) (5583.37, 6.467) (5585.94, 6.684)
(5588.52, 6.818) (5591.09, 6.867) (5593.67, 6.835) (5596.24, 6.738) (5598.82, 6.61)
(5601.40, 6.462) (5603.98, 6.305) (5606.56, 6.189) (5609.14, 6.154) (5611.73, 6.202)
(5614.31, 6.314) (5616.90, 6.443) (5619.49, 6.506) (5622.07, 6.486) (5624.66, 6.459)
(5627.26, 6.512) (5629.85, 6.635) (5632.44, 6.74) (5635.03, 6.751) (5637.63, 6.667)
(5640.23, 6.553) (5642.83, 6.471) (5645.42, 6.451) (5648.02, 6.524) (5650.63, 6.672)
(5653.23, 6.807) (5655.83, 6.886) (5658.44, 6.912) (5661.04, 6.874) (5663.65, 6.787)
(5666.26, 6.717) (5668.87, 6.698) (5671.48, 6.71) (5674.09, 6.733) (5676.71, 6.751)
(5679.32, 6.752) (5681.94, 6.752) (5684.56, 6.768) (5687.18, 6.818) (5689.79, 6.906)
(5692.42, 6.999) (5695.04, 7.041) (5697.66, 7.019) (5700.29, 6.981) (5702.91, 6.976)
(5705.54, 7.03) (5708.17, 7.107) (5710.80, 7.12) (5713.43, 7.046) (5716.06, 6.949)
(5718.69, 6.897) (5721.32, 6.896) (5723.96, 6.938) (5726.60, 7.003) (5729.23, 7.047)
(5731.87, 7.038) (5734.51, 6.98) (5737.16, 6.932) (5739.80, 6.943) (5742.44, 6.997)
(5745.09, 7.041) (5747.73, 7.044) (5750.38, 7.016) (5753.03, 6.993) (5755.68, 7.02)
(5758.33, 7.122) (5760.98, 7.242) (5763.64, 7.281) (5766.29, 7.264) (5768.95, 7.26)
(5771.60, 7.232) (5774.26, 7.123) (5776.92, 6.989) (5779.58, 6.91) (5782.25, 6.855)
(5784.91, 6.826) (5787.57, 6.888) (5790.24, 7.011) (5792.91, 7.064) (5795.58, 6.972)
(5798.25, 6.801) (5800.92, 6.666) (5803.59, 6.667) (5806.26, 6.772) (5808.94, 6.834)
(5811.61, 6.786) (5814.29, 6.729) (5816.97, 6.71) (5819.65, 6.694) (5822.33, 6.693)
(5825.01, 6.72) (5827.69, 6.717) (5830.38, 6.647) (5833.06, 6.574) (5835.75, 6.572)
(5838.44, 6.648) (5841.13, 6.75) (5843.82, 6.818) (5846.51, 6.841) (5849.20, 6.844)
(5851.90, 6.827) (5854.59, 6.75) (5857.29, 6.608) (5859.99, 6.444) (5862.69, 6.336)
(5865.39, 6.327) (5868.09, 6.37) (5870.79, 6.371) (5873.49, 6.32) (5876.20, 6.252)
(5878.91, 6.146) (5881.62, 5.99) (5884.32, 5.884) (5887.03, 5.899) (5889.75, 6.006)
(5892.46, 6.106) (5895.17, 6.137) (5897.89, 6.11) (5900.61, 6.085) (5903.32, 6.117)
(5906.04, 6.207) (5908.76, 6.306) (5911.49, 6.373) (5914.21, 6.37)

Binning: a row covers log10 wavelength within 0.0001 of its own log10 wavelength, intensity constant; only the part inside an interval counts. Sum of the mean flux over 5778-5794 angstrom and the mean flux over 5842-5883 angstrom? 13.4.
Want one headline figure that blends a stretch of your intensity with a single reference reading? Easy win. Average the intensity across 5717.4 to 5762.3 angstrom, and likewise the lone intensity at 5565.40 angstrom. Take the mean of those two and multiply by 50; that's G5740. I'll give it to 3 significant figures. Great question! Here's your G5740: 347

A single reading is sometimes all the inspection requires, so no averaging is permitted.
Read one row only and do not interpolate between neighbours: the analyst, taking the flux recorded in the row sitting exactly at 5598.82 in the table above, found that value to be 6.61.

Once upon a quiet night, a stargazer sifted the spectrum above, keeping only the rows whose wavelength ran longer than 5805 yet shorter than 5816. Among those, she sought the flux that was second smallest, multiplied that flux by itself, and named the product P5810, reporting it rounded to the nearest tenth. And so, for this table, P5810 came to 45.9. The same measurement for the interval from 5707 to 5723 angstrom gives 47.6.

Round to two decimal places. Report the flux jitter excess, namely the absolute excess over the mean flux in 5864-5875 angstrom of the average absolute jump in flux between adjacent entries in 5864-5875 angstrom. 6.32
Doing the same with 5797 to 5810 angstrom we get 6.67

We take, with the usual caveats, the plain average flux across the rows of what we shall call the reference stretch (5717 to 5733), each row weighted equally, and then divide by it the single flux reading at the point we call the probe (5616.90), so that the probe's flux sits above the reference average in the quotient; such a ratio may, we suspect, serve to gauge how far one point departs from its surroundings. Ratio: 0.92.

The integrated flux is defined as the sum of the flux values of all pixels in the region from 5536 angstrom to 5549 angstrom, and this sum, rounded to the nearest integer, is 34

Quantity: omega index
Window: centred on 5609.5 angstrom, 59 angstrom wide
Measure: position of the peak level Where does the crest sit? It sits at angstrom 5591.09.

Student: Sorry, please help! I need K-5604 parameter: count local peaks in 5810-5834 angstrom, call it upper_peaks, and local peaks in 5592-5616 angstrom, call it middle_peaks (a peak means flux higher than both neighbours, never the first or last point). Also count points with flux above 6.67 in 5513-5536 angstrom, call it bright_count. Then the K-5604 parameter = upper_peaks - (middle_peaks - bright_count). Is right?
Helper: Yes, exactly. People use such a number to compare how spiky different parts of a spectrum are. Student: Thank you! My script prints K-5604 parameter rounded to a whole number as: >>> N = 10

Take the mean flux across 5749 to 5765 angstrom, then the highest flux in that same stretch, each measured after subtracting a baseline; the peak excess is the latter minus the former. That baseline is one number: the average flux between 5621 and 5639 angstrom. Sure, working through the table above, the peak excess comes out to 0.169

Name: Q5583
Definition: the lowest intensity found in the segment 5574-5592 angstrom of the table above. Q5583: 6.273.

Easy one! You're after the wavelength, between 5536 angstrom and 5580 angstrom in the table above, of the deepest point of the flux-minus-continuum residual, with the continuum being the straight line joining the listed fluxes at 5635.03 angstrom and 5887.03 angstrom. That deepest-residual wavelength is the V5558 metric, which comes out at 5578.23 angstrom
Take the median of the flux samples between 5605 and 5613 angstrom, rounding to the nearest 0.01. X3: 6.19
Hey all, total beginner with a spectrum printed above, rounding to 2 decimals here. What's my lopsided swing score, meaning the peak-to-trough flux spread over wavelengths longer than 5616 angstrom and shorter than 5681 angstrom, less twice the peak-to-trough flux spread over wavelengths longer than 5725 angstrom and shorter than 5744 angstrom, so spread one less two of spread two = 0.24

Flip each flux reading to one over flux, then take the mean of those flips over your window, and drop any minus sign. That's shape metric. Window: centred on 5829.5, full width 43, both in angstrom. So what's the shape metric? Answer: 0.149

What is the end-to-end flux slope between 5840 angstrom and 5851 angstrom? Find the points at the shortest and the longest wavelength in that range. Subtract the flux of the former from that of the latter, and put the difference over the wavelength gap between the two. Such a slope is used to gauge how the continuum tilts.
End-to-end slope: 0.012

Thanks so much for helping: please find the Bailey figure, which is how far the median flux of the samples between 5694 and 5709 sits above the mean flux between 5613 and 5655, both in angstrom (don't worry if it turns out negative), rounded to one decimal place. 0.5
